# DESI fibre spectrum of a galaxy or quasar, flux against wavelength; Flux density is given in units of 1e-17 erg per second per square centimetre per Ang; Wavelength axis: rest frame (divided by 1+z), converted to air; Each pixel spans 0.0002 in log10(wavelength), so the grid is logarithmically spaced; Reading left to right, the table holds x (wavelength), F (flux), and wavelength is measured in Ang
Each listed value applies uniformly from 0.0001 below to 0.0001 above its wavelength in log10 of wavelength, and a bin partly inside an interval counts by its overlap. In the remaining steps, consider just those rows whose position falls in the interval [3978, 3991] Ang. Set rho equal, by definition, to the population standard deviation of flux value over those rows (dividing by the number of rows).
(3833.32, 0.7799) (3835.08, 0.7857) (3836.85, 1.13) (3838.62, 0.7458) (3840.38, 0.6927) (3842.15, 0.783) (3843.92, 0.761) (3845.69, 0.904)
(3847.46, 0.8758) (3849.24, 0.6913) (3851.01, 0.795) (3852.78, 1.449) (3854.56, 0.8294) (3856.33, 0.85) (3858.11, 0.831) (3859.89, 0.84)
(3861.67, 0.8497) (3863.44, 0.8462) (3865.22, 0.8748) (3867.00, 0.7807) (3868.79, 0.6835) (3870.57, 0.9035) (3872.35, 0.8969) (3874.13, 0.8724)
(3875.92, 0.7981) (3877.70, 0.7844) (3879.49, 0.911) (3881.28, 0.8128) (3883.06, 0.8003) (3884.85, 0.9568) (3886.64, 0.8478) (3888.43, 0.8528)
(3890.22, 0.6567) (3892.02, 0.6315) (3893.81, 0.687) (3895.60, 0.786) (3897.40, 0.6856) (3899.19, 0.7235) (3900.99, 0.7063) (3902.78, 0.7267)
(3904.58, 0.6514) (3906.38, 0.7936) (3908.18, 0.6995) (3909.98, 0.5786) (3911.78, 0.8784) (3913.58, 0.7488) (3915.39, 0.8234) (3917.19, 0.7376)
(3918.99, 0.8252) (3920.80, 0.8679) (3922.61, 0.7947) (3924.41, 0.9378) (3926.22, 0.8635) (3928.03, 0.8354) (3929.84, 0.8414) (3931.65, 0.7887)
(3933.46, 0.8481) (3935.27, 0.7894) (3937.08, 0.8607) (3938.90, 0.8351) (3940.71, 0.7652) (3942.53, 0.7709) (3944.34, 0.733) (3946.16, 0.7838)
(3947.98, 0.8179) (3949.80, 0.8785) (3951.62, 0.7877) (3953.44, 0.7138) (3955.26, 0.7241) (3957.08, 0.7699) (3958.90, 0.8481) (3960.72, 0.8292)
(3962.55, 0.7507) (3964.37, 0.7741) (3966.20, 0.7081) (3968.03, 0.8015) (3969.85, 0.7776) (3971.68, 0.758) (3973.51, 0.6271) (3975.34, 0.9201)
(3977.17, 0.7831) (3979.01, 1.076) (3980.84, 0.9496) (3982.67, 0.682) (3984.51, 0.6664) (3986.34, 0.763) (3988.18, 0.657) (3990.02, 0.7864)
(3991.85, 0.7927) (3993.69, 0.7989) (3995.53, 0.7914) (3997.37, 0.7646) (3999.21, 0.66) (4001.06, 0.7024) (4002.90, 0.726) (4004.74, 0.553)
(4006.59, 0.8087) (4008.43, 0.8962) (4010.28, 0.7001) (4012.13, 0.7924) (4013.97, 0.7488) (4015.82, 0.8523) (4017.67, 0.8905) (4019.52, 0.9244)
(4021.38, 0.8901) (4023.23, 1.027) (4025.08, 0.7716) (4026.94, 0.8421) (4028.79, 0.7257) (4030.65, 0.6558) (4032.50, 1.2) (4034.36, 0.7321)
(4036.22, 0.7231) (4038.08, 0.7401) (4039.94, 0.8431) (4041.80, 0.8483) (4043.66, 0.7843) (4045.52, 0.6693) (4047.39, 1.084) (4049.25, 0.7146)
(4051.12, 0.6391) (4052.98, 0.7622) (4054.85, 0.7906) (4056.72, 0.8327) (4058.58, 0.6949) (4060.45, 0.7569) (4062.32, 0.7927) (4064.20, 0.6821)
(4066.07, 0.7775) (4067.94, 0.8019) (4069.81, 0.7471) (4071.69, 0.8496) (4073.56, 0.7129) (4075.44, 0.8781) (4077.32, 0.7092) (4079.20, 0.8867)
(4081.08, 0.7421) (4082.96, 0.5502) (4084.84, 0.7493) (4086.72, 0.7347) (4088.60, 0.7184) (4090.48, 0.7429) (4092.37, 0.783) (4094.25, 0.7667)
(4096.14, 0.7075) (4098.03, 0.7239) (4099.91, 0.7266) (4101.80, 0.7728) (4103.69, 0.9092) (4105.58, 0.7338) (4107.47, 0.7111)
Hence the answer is 0.15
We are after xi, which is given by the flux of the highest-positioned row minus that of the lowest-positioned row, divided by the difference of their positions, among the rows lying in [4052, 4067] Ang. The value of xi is 0.001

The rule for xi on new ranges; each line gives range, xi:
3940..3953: 0.002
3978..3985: -0.074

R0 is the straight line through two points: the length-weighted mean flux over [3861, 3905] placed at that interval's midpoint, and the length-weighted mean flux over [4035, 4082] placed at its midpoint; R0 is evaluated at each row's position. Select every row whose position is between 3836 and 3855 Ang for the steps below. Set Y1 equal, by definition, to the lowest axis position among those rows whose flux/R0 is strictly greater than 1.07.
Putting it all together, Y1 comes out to 3836.85 Ang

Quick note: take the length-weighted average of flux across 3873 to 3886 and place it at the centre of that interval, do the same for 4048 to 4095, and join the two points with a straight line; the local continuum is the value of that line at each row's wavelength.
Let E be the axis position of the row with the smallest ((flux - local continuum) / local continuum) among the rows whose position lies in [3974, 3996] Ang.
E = 3988.18 Ang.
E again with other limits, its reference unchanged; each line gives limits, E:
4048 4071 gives 4051.12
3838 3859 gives 3840.38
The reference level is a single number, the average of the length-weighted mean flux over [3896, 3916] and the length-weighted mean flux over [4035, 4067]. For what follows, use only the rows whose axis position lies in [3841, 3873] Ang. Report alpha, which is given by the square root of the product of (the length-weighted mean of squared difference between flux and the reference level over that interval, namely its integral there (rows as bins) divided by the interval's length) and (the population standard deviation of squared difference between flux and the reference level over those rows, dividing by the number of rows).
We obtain 0.063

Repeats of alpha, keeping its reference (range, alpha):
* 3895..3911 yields 0.007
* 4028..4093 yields 0.023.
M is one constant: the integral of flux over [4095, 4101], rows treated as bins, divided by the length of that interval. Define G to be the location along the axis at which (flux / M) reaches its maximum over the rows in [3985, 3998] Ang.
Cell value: 3993.69 Ang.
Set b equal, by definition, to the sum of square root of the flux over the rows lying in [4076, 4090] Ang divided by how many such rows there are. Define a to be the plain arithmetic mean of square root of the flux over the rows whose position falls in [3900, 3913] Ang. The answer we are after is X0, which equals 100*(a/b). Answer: 99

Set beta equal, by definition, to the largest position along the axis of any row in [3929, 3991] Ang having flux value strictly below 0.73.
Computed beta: 3988.18 Ang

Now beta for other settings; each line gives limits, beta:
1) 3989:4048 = 4045.52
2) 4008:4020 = 4010.28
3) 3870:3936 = 3909.98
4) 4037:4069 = 4064.20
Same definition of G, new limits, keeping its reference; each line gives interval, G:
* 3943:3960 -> 3949.80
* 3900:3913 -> 3911.78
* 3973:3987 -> 3979.01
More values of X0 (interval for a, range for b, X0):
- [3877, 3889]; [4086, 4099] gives 107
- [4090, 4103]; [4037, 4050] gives 96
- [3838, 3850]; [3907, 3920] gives 102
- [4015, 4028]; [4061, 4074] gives 107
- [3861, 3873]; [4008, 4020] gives 100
